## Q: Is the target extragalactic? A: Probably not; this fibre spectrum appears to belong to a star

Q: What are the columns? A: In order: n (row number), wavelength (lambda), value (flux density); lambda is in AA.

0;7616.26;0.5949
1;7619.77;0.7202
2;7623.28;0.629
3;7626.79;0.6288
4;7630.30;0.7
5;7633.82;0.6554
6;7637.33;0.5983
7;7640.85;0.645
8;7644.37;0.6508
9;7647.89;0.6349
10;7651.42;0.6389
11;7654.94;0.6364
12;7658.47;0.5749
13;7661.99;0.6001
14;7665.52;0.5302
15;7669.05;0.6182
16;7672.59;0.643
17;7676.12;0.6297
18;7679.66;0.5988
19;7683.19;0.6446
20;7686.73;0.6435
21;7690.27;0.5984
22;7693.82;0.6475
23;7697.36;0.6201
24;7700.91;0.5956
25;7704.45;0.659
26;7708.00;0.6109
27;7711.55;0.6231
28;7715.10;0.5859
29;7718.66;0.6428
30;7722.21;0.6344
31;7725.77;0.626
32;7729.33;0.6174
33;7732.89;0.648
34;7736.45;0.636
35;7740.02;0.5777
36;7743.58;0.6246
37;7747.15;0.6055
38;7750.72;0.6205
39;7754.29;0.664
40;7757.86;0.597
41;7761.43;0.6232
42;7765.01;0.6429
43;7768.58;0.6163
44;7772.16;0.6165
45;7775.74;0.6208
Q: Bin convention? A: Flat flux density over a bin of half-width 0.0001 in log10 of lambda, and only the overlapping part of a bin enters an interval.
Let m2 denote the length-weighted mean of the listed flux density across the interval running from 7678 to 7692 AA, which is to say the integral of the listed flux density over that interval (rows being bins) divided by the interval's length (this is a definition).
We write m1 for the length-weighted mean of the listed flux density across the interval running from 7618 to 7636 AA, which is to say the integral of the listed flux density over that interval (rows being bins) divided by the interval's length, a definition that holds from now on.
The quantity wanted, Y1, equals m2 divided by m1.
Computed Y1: 0.93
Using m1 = 0.665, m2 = 0.622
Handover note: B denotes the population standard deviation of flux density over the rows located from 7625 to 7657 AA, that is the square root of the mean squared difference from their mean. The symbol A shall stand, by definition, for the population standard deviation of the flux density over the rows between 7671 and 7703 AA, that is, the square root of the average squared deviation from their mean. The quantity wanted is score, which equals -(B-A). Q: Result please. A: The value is -0.005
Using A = 0.0207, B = 0.025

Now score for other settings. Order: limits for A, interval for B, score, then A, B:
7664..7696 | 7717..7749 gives 0.015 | 0.0357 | 0.020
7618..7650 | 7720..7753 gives 0.016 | 0.0354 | 0.019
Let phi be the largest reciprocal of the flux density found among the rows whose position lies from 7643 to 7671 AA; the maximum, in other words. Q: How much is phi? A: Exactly 1.89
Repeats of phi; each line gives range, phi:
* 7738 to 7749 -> 1.73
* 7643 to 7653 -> 1.58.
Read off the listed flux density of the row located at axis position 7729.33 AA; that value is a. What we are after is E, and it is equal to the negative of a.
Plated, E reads -0.62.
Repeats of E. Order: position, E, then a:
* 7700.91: -0.60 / 0.5956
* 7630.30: -0.70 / 0.7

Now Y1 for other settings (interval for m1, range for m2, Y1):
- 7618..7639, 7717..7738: 0.97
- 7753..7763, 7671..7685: 1.00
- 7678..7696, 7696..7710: 0.99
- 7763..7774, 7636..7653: 1.01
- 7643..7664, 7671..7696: 1.01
